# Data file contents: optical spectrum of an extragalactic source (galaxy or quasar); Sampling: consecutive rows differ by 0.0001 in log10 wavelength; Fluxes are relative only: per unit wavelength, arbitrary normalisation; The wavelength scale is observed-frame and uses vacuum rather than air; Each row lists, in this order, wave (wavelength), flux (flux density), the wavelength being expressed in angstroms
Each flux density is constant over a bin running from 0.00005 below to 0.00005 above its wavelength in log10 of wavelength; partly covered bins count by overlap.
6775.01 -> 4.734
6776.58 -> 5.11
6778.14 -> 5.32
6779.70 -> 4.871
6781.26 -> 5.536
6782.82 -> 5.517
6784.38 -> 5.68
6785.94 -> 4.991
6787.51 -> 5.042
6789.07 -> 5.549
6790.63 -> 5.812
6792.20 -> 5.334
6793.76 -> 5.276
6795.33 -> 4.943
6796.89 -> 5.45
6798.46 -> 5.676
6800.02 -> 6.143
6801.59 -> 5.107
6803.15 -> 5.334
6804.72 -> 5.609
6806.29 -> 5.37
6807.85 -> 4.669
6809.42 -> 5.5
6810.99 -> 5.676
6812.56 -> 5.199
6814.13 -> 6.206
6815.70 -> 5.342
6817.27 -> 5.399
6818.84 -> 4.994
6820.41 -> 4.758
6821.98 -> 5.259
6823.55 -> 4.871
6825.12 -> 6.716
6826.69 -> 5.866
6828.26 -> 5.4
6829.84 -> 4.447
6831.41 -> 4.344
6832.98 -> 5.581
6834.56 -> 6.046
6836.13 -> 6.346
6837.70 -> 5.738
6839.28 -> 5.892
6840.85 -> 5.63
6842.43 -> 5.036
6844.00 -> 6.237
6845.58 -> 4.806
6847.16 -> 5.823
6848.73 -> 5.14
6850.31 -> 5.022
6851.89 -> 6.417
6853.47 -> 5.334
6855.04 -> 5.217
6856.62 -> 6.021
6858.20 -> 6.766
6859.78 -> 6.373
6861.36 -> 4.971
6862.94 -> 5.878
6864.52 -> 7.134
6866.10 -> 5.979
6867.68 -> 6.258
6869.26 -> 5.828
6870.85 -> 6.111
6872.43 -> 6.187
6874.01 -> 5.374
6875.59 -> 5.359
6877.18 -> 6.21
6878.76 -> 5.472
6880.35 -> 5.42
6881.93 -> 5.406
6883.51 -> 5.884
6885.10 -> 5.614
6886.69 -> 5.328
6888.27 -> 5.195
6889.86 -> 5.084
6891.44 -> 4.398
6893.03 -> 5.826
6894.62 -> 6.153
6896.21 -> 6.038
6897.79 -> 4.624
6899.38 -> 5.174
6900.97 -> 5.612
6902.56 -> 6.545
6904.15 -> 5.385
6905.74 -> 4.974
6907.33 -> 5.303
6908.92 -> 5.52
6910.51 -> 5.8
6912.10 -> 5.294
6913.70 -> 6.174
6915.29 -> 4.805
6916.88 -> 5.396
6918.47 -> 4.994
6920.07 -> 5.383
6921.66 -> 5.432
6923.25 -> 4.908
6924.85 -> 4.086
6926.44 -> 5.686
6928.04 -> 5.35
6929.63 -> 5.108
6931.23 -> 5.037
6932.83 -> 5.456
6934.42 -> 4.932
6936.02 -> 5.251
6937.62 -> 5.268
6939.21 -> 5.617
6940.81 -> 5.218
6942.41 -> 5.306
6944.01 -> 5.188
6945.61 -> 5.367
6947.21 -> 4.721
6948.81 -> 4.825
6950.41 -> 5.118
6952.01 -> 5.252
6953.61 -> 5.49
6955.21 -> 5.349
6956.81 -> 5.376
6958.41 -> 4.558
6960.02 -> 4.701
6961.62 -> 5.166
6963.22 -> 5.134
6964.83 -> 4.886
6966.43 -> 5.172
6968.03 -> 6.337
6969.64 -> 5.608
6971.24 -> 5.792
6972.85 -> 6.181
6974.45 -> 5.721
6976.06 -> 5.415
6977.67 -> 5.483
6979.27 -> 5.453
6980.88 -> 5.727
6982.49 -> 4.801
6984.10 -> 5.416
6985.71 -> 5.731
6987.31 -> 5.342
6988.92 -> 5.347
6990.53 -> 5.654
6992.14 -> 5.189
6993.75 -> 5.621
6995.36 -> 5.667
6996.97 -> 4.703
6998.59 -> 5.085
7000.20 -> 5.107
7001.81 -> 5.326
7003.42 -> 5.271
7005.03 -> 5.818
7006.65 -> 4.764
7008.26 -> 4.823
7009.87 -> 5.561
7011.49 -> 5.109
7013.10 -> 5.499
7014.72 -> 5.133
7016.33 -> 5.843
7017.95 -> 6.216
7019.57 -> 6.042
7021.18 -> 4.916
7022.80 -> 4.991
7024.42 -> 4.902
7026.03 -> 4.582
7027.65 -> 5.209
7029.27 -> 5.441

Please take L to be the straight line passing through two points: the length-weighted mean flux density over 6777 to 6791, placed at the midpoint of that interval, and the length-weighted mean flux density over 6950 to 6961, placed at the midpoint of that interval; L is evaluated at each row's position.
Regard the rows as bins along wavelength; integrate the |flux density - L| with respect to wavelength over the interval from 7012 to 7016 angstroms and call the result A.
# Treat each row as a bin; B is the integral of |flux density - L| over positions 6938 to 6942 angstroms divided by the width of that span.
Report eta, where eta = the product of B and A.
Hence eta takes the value 0.3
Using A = 1.3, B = 0.2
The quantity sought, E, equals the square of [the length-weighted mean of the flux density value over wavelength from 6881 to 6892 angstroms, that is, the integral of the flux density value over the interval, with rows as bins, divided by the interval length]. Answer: 28.1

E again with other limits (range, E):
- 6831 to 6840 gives 32.6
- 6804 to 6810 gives 27.9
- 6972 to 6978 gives 32.6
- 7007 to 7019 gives 29.6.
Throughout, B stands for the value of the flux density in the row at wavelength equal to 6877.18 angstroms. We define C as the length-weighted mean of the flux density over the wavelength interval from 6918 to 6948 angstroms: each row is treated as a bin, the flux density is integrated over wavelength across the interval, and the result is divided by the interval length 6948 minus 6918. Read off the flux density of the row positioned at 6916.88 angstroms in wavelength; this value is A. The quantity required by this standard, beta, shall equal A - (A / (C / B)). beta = -1.1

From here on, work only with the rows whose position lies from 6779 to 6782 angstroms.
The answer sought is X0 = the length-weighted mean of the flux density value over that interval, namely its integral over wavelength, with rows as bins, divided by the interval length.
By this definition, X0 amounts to 5.21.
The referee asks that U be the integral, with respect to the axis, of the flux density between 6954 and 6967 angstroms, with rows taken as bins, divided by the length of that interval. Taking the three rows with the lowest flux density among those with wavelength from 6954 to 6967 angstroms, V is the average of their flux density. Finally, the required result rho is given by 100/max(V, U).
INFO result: 19.8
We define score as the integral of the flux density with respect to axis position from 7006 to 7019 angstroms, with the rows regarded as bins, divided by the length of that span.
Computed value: 5.39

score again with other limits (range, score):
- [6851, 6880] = 5.93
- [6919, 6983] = 5.27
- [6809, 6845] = 5.50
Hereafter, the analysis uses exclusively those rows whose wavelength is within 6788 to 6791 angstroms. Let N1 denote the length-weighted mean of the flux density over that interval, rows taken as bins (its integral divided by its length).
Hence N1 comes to 5.61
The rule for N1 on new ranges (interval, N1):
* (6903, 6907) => 5.31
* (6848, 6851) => 5.08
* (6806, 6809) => 5.03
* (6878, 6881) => 5.44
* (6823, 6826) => 5.87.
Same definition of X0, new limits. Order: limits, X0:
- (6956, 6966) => 4.98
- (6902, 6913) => 5.53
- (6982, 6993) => 5.37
